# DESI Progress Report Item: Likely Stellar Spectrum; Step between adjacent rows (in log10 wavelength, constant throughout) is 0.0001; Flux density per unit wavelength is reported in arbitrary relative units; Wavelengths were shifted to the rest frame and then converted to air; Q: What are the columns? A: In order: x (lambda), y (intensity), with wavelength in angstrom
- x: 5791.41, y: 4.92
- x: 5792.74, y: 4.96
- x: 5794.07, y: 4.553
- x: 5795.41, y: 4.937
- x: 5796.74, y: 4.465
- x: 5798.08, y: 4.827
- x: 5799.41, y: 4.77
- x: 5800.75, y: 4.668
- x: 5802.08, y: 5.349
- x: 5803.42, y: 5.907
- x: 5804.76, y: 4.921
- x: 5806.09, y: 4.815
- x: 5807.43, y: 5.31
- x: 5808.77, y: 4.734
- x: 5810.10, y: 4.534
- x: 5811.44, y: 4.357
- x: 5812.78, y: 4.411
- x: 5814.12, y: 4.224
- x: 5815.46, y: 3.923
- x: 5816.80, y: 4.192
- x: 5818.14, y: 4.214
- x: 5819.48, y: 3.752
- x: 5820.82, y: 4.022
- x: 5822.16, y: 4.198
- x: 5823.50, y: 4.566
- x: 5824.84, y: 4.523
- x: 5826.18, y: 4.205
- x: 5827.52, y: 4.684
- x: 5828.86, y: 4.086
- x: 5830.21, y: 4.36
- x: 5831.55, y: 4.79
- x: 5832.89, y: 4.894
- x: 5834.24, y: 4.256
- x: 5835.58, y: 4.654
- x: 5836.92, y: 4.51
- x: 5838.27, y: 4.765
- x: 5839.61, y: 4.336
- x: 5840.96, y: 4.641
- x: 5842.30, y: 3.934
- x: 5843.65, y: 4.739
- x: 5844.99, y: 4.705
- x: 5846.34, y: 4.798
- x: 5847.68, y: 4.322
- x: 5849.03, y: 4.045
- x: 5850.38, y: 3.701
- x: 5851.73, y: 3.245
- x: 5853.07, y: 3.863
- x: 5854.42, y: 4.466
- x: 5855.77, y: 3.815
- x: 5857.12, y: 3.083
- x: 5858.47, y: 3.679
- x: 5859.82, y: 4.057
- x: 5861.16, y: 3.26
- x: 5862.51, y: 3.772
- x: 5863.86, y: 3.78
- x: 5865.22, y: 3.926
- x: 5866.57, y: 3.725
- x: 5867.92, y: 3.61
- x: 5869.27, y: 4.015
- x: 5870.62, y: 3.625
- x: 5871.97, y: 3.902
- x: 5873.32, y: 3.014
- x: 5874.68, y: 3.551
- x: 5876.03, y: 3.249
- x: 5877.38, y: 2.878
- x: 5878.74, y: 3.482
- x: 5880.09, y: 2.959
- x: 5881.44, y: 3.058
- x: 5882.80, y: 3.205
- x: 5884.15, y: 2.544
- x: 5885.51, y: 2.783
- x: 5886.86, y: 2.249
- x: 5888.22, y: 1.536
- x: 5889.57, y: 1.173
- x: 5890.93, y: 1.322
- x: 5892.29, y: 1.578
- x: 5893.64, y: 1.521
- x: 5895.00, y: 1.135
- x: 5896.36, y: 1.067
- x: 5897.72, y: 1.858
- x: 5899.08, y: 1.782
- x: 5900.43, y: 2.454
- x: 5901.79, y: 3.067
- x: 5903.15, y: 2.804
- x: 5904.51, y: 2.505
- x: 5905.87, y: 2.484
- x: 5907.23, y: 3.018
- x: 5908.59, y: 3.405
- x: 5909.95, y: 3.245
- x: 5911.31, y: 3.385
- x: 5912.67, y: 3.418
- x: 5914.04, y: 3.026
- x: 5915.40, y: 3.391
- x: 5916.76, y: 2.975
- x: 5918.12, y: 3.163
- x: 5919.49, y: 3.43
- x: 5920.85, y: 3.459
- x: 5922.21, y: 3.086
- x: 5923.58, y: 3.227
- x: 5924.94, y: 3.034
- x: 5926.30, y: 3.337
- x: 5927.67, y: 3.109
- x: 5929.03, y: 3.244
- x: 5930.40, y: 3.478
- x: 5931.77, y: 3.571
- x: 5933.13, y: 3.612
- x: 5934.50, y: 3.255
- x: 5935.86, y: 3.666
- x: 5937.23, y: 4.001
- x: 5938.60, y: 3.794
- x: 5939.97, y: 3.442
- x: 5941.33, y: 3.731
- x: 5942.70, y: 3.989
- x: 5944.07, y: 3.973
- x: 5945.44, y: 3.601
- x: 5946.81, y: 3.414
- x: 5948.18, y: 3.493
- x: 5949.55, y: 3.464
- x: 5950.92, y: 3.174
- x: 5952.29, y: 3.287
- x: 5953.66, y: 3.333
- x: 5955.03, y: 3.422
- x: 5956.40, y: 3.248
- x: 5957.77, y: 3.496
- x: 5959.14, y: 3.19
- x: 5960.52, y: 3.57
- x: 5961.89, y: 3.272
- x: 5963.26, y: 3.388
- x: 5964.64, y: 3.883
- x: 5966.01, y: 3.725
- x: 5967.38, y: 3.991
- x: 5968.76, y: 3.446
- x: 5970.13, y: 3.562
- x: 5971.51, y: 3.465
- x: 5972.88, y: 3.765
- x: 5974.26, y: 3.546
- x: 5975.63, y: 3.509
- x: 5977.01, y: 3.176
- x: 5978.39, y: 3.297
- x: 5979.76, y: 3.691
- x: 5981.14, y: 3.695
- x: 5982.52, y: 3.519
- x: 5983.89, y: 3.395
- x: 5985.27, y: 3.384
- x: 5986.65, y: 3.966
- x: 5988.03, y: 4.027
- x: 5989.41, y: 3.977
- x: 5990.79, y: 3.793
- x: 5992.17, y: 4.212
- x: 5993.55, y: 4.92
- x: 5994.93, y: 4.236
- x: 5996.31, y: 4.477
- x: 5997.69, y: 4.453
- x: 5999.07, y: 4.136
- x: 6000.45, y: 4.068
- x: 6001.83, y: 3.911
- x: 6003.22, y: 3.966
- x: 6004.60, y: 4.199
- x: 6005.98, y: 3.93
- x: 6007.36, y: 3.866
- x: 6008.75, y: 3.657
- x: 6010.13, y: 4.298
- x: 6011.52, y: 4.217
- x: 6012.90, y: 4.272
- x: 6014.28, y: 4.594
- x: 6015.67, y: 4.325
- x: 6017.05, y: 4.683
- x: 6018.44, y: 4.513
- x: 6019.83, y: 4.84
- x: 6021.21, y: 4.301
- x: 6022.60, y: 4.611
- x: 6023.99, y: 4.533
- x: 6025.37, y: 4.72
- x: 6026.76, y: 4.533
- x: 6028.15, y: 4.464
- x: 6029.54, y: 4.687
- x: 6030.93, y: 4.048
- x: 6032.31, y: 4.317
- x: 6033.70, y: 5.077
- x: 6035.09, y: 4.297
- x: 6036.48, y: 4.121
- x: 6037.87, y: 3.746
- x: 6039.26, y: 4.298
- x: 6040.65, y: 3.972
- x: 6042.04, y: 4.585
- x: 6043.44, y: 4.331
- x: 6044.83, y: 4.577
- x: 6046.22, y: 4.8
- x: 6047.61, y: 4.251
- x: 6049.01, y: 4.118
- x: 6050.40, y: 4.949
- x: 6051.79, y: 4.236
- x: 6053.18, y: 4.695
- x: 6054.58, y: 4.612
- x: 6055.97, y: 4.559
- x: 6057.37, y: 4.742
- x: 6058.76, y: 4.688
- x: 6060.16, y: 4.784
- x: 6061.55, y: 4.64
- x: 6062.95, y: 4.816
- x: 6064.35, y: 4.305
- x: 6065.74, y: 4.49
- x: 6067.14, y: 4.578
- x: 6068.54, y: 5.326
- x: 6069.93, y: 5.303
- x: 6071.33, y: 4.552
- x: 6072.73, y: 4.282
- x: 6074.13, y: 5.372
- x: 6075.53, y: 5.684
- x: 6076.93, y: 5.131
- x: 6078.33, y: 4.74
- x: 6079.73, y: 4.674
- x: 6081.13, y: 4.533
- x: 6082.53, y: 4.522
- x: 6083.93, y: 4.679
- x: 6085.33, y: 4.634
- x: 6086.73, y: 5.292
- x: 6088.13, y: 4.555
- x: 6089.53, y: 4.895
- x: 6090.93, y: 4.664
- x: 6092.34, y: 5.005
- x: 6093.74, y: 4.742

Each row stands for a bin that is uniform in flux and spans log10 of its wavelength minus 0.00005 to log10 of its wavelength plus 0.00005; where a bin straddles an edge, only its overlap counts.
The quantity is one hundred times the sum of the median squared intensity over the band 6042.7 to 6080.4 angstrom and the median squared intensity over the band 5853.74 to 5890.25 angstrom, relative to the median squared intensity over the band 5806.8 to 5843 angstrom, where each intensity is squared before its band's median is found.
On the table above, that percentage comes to 179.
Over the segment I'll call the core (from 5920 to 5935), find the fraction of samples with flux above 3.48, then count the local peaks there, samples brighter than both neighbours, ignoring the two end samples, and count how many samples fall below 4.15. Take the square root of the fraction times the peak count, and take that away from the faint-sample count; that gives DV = 10.3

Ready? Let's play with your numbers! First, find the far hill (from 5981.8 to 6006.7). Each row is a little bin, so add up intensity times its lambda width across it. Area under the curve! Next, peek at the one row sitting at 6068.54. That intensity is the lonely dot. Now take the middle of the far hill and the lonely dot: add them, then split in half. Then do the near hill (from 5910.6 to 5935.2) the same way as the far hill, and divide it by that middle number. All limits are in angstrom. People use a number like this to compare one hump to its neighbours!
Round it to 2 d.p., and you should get 1.53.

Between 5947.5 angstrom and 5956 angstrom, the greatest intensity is 3.493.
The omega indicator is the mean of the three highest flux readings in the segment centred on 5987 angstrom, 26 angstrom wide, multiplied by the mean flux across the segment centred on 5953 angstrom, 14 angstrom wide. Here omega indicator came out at 15.5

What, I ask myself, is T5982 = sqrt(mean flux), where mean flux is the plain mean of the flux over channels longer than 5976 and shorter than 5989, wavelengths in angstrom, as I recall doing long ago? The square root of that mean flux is 1.89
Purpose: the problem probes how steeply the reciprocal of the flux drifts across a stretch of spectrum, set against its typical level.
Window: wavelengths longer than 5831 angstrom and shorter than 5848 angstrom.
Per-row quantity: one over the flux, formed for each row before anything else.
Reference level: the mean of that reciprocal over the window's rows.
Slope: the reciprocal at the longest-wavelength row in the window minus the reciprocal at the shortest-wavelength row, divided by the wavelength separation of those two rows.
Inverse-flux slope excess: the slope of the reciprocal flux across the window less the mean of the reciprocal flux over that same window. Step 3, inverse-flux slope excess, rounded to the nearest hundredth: -0.22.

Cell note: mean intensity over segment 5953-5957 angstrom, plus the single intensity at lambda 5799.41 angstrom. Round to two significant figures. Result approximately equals 8.1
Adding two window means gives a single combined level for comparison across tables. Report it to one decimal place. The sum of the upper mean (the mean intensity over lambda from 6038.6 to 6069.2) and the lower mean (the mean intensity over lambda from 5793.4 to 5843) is 9.1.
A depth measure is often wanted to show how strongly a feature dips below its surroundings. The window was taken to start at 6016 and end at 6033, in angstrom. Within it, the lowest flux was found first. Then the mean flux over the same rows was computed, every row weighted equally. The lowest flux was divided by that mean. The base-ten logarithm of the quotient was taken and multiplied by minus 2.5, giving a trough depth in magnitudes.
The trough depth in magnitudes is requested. 0.12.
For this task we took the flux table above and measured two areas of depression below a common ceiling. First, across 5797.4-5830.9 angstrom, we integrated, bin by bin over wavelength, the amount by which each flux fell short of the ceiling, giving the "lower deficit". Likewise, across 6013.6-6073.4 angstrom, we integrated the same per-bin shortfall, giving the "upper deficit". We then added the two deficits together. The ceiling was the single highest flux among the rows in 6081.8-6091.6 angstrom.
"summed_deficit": 71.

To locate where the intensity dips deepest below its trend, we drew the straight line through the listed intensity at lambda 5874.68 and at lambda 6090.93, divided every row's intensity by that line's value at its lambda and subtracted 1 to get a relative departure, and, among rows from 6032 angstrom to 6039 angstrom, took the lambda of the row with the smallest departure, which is 6037.87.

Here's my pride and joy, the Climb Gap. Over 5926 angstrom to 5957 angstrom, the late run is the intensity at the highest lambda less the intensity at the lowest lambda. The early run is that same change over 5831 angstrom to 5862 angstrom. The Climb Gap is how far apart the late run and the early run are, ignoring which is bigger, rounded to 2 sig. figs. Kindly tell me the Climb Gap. 1.4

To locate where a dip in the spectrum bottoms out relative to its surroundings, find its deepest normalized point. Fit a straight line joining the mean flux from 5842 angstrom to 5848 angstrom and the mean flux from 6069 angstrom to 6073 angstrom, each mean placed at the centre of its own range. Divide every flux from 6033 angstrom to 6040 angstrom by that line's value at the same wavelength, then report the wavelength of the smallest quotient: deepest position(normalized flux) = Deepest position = 6037.87 angstrom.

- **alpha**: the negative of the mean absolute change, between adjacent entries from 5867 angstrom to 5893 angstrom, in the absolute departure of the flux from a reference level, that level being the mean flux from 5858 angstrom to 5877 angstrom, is -0.38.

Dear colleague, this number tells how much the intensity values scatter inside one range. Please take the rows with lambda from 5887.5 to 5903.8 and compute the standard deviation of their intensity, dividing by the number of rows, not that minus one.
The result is 0.63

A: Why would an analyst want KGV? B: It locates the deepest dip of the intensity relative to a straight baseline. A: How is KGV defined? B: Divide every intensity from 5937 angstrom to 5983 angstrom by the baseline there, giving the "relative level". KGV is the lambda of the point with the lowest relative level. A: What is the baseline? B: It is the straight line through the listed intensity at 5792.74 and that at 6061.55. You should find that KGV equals 5950.92 angstrom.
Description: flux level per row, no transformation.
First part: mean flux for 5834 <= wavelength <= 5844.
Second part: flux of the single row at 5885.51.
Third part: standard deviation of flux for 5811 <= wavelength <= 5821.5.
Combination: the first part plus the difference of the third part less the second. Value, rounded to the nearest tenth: 1.9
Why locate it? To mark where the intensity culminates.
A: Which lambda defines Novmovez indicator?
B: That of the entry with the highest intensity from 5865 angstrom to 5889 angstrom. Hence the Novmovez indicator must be 5869.27 angstrom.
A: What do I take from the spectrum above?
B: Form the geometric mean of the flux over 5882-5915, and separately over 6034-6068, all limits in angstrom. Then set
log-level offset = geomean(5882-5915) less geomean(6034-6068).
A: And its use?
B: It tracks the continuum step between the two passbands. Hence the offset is -2.2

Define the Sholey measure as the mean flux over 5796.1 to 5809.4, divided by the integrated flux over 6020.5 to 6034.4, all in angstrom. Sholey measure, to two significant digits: 0.079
